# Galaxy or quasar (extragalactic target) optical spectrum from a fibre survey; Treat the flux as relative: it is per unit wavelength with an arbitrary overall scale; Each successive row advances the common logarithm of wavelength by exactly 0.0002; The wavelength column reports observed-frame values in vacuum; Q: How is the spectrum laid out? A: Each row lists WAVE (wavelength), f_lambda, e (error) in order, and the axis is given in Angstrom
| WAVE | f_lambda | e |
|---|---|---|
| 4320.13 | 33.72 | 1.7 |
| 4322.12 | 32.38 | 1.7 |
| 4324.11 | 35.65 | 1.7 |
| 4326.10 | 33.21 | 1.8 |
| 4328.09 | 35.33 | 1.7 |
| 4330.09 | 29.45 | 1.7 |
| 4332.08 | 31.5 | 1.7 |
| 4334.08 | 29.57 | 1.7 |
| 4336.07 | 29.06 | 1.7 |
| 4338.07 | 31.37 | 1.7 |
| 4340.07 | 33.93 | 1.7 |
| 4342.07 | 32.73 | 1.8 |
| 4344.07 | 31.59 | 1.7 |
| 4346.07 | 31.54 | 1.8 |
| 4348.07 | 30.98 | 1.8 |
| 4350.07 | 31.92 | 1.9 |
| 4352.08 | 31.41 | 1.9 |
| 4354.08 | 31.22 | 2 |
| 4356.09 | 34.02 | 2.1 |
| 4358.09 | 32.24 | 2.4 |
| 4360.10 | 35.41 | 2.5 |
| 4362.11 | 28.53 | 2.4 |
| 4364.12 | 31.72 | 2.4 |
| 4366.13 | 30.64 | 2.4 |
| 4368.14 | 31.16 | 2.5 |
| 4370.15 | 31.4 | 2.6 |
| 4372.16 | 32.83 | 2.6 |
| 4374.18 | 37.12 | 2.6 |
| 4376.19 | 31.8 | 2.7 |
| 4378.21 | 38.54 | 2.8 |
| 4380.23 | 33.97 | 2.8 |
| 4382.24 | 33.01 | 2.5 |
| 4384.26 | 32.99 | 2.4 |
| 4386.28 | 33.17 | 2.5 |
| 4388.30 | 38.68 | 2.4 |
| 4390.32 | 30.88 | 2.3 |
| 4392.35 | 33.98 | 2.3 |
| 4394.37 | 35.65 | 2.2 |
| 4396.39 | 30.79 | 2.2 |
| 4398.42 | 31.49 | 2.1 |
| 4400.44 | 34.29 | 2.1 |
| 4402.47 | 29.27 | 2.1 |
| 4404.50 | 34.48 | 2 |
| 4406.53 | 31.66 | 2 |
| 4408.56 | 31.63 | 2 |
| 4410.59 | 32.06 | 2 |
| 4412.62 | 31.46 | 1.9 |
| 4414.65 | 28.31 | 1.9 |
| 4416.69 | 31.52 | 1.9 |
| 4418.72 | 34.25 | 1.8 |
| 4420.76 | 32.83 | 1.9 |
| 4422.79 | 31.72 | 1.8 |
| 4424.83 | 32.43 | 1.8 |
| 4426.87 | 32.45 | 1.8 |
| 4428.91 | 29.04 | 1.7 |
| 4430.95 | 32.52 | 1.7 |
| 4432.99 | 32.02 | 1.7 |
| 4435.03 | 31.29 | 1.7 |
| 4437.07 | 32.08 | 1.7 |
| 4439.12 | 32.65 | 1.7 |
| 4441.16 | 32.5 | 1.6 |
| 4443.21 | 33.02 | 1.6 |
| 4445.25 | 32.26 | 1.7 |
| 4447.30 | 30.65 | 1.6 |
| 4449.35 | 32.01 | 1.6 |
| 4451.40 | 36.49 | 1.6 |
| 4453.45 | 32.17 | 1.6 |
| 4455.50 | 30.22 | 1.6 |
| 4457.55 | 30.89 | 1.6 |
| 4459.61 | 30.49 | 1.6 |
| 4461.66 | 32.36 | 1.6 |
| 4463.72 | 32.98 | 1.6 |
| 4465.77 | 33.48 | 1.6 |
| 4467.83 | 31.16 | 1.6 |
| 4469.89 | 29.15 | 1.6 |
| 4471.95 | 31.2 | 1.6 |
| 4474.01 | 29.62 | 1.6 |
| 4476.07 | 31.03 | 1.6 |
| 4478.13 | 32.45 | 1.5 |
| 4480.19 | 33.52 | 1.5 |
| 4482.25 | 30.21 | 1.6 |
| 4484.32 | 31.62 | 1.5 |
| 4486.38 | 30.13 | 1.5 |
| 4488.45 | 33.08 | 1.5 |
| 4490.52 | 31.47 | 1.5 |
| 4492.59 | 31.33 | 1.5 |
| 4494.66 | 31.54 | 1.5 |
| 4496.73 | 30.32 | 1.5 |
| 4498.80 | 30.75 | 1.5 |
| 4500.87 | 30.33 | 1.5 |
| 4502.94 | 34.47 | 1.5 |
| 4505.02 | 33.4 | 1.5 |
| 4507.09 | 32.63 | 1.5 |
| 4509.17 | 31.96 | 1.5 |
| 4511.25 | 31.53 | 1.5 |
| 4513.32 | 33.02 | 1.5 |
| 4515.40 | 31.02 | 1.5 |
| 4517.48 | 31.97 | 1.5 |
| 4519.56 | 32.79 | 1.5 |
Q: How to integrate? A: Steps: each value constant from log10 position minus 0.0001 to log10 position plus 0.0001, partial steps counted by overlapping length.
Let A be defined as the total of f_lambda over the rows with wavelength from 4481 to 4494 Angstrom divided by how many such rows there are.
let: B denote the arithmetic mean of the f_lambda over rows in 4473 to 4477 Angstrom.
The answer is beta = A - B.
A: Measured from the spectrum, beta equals 1.0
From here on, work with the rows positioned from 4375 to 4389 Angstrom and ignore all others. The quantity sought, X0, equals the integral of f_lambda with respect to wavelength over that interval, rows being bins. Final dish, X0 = 484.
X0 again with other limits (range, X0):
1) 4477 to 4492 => 476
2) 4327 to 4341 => 440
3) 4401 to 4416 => 470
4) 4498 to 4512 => 451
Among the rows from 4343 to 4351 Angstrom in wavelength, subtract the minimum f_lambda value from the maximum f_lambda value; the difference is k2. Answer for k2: 0.9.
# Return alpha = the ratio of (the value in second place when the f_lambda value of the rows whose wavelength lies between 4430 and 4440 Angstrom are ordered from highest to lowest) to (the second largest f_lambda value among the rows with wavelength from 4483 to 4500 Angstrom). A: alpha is 1.03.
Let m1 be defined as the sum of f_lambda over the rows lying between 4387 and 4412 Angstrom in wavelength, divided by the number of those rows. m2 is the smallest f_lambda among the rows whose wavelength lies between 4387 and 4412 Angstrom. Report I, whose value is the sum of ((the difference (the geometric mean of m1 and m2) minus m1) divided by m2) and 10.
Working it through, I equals 9.936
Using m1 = 32.9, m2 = 29.27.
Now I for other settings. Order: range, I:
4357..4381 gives 9.920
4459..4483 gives 9.959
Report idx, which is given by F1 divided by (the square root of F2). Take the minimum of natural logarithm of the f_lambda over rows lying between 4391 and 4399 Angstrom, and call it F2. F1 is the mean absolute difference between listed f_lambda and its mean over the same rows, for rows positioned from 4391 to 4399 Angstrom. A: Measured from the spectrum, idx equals 0.99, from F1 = 1.84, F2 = 3.43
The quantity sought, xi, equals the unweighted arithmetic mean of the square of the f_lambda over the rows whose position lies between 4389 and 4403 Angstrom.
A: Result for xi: 1050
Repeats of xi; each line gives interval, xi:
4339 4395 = 1092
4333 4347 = 988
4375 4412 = 1111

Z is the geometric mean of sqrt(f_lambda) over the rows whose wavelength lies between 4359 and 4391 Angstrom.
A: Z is 5.76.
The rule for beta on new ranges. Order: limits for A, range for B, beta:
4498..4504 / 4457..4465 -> 0.2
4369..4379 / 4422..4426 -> 2.3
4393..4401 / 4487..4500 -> 1.6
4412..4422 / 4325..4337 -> 0.3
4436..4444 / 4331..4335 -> 2.0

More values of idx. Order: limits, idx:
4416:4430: 0.60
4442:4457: 0.73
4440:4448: 0.39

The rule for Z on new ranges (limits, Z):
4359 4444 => 5.70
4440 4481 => 5.64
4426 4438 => 5.62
